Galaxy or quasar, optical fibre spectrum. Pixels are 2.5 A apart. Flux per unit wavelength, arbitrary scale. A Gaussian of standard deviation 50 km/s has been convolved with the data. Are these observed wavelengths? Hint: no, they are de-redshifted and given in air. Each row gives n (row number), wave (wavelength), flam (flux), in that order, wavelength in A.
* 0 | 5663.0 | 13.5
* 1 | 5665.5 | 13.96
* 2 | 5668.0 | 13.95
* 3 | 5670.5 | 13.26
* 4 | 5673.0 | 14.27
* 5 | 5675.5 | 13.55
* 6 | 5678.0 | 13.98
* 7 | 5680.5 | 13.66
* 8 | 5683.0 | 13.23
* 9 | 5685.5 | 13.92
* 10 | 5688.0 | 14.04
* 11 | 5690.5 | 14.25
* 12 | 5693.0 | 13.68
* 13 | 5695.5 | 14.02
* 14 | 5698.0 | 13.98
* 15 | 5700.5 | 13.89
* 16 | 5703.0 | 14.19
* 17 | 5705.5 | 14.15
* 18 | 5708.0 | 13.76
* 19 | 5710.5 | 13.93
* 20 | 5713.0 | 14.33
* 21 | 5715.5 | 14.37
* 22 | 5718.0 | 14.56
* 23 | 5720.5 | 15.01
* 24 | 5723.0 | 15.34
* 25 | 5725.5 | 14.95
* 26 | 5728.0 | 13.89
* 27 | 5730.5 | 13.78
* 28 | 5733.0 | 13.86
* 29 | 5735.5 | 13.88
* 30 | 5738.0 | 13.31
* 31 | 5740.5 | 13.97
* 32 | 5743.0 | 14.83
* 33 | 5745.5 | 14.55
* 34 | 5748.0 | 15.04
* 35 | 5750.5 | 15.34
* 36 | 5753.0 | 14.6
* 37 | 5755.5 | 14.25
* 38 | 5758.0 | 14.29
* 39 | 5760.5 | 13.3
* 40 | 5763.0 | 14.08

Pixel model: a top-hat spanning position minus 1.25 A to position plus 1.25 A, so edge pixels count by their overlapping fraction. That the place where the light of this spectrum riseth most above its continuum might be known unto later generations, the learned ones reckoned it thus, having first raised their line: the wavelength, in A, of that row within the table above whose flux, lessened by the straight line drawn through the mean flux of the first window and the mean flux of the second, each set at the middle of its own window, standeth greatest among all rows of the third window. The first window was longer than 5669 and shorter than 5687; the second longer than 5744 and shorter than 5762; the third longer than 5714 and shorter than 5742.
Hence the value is 5723.0 A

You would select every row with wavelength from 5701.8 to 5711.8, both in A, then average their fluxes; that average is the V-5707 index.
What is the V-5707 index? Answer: 14.0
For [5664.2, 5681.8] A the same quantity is 13.8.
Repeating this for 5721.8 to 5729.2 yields 14.7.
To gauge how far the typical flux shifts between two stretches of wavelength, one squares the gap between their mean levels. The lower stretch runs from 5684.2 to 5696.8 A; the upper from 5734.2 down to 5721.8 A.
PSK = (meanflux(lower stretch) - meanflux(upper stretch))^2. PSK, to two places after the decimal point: 0.15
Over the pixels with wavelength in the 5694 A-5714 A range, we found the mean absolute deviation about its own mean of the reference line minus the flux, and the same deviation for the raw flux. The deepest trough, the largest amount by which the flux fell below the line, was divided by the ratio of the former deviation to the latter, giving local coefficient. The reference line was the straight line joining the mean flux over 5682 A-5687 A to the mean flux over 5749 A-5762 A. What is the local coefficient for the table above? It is 0.1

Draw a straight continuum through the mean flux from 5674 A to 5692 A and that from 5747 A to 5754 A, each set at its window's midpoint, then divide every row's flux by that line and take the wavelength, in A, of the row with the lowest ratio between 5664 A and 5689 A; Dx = 5683.0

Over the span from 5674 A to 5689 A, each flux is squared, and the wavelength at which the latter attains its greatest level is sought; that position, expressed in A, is 5688.0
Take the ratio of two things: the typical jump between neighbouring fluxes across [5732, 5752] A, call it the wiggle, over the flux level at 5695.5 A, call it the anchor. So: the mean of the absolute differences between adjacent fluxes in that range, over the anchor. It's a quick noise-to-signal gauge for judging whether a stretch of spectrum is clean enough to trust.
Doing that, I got 0.032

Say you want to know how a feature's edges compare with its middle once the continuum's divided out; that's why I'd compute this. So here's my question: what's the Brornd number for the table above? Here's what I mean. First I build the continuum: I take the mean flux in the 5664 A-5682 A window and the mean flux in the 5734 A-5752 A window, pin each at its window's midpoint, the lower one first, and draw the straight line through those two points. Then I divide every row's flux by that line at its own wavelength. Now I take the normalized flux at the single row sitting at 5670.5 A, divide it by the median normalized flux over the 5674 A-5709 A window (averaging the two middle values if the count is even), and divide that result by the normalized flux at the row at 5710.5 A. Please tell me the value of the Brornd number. 0.98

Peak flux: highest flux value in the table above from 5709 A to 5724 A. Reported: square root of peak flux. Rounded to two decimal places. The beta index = 3.92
